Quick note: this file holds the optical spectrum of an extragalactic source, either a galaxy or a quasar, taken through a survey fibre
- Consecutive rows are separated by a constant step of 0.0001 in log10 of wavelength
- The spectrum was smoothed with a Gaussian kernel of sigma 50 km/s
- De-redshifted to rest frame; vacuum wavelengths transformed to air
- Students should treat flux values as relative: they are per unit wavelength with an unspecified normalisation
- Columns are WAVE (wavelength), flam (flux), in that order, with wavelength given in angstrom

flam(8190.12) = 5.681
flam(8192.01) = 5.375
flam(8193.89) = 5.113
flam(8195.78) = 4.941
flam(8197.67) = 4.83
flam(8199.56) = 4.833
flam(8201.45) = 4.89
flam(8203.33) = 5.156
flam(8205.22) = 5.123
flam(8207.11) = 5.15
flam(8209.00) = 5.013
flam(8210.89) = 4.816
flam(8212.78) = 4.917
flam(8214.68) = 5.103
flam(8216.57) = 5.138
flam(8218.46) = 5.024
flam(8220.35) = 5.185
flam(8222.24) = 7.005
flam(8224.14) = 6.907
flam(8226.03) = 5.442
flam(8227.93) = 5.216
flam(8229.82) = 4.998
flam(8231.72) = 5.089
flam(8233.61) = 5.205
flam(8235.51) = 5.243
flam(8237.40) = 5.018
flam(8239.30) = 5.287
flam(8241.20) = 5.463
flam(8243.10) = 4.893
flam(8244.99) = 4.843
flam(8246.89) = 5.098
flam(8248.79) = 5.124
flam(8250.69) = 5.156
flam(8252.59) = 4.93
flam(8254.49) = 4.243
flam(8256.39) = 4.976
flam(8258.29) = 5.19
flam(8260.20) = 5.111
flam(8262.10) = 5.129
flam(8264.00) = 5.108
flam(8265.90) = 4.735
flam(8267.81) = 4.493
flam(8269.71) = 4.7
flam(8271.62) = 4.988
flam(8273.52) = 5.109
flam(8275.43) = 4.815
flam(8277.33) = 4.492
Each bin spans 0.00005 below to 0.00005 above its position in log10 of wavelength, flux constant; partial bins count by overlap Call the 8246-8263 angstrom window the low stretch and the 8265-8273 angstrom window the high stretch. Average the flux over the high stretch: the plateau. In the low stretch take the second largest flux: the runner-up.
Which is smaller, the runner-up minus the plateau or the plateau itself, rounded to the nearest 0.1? 0.4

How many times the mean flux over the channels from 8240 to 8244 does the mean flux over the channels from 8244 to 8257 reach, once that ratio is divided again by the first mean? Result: 0.183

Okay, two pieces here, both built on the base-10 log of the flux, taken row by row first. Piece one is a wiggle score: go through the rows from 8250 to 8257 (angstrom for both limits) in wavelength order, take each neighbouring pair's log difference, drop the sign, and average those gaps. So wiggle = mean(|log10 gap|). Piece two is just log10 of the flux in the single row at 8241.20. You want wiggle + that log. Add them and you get 0.789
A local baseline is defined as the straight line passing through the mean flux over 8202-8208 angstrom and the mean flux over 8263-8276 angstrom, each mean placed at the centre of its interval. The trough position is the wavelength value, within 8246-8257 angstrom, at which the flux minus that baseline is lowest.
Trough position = 8254.49 angstrom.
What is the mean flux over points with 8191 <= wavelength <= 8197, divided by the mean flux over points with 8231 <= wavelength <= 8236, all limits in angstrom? 0.99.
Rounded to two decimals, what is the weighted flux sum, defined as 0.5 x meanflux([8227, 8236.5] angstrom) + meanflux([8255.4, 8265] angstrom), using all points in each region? 7.68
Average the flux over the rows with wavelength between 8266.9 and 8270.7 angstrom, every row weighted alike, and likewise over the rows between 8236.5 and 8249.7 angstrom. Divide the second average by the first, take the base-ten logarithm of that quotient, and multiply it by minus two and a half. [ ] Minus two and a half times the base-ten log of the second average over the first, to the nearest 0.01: -0.11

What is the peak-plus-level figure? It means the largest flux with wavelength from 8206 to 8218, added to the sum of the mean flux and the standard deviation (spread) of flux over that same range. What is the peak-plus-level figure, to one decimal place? 10.3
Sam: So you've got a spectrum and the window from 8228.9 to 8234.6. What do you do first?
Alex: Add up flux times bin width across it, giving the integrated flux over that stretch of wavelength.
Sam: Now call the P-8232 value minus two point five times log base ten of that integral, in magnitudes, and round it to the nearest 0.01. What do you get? -3.66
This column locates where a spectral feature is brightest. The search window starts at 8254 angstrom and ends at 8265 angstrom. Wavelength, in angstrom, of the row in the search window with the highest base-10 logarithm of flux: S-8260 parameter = 8258.29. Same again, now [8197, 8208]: 8203.33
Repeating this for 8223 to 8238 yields 8224.14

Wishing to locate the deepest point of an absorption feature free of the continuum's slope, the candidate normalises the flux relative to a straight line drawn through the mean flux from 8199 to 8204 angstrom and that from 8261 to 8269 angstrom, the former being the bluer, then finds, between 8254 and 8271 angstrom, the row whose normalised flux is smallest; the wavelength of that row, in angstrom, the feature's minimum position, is 8254.49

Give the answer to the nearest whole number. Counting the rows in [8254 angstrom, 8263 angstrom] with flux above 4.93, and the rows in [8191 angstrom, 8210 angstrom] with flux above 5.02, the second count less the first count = 1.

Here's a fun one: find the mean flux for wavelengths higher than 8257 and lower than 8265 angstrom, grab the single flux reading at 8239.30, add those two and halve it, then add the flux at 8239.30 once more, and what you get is 10.5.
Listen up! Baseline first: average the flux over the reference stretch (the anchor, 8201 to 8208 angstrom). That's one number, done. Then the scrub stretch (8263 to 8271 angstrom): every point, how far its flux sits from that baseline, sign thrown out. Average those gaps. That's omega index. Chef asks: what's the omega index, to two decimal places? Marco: 0.33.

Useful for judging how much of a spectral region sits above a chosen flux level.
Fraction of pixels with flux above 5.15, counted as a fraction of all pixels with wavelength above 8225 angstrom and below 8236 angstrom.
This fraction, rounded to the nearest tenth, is 0.7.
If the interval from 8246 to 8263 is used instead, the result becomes 0.2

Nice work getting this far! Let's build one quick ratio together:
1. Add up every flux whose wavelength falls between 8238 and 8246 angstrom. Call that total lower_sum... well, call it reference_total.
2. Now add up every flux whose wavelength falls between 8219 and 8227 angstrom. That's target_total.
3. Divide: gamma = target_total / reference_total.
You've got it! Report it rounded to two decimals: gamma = 1.20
